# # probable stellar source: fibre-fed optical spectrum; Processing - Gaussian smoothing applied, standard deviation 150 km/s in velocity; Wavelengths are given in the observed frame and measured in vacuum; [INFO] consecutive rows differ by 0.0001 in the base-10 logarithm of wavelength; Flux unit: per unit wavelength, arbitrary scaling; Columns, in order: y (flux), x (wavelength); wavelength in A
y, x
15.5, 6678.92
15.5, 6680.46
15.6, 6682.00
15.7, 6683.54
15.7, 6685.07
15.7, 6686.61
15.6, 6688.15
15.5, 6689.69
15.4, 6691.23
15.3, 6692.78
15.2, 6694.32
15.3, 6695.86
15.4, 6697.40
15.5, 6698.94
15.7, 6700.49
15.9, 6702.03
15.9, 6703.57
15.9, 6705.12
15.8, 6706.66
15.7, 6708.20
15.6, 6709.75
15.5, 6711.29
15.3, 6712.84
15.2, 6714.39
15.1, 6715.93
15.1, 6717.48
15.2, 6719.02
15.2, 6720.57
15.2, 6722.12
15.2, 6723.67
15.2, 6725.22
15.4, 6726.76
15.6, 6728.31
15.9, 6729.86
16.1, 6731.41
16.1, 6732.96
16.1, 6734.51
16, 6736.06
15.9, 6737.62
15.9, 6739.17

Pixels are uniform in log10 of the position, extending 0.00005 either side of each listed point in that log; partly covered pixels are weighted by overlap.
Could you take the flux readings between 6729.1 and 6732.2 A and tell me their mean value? 16.0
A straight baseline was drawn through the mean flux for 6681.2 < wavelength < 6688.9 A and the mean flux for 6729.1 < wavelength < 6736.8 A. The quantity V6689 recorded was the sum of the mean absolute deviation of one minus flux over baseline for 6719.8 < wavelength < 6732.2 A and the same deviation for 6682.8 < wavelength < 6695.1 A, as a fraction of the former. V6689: 1.70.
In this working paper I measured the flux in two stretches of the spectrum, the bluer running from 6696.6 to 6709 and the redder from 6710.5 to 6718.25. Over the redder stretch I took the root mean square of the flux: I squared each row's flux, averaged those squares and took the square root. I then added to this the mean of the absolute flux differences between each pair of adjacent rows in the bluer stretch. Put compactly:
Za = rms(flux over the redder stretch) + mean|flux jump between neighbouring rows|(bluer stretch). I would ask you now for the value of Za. 15.34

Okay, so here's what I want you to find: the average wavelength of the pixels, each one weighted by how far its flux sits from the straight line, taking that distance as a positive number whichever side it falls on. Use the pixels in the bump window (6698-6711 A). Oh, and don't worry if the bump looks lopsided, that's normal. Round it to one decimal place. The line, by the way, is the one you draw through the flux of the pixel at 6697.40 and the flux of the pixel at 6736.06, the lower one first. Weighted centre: 6703.7 A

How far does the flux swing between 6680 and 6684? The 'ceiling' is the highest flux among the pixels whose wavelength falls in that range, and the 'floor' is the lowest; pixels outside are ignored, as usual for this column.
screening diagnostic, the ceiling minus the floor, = 0.20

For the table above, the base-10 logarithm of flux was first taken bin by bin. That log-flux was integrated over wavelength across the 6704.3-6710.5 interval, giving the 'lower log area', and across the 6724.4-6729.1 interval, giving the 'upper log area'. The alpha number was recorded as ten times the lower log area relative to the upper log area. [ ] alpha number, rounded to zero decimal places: 13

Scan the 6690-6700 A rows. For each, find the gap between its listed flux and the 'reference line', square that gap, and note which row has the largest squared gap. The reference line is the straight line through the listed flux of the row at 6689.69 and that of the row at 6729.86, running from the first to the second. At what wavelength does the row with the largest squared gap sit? 6694.32 A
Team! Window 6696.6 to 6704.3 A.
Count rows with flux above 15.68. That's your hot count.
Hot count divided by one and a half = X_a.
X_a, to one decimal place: 2.0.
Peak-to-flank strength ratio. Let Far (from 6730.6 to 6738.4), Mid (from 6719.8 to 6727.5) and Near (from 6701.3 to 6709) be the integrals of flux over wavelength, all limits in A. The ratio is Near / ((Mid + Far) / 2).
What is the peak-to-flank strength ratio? 1.01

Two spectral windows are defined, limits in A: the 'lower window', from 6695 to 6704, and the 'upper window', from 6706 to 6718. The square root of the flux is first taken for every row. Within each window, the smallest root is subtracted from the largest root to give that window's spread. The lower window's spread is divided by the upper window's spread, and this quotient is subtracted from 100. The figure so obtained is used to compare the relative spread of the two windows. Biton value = 99.1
